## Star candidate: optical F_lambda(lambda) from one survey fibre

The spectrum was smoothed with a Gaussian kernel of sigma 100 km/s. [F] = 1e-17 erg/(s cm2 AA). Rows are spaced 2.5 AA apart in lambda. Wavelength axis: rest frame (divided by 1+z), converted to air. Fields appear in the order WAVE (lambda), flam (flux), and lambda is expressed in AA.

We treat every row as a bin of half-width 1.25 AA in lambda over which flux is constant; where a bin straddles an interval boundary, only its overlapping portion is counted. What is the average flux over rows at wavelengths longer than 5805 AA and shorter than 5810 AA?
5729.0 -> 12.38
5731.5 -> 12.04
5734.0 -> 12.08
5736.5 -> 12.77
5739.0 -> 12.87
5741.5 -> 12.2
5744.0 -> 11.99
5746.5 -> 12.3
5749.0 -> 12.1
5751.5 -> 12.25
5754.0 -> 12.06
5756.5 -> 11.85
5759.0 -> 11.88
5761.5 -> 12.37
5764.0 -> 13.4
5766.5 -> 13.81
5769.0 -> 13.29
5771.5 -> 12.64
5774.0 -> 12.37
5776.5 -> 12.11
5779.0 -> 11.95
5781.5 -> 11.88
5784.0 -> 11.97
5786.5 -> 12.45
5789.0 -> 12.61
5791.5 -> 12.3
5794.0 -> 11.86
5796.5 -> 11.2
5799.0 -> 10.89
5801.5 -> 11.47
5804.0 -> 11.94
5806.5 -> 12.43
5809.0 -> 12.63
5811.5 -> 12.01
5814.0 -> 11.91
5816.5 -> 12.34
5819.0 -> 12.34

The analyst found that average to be 12.5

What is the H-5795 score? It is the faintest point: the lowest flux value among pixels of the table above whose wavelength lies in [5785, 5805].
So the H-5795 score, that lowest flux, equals 10.89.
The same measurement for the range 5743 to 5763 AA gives 11.85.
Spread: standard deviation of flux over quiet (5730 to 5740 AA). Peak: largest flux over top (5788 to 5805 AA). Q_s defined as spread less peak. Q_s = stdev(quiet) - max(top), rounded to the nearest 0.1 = -12.2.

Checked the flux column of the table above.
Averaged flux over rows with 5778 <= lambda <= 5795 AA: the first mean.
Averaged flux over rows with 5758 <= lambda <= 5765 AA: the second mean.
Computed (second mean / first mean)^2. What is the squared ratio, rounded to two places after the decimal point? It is 1.07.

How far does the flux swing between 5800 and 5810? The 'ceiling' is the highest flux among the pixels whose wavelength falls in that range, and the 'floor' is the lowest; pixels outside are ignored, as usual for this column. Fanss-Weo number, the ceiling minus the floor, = 1.16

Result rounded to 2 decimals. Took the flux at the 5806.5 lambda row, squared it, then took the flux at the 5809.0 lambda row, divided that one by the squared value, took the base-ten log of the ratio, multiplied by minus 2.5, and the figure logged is 2.72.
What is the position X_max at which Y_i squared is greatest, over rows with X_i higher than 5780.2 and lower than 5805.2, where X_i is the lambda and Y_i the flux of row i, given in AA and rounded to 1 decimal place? 5789.0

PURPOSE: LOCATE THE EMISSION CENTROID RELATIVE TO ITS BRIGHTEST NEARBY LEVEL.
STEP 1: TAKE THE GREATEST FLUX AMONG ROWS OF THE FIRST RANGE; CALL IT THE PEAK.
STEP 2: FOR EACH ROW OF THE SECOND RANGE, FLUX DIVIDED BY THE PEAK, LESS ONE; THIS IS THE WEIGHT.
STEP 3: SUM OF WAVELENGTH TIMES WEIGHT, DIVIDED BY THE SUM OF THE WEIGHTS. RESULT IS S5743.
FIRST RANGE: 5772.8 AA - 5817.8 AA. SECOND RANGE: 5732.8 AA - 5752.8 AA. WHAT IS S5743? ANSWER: 5744.8 AA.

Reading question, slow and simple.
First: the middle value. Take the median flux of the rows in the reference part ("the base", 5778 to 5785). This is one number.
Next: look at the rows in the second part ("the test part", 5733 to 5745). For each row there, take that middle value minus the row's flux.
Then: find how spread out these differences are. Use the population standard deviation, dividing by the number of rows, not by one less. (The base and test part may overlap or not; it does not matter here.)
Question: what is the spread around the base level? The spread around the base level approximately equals 0.37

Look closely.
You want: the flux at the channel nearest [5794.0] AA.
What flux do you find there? 11.86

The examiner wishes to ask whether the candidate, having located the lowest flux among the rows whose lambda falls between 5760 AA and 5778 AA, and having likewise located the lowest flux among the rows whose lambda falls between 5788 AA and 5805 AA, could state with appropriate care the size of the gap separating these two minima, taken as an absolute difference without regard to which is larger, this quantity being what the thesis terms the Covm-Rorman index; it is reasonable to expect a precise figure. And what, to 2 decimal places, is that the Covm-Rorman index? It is 1.22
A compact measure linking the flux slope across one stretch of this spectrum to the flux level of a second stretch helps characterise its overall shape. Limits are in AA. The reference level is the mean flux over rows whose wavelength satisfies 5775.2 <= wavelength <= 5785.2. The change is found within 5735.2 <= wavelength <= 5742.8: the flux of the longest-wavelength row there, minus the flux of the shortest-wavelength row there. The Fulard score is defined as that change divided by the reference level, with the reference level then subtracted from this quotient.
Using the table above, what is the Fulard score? -12.0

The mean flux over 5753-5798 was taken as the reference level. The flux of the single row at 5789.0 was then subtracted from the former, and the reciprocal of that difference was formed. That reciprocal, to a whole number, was -4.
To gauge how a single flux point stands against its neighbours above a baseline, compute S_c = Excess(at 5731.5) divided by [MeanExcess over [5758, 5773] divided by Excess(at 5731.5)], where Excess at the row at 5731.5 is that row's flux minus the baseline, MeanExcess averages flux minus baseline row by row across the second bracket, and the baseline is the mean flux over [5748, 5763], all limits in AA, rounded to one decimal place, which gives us 0.0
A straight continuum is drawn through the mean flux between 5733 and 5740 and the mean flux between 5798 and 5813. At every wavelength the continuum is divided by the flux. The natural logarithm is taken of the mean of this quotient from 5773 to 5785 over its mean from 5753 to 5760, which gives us -0.028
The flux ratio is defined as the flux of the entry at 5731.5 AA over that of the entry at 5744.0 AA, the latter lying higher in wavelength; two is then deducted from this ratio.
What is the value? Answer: -1.00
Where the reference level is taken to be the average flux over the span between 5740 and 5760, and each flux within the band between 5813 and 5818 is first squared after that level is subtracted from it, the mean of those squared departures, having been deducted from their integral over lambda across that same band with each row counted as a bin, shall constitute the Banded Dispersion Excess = 0.2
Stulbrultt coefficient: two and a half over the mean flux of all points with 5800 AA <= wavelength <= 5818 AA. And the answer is 0.207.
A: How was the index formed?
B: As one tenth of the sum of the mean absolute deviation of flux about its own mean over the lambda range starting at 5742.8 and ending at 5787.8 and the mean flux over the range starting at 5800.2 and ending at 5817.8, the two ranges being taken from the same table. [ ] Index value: 1.25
